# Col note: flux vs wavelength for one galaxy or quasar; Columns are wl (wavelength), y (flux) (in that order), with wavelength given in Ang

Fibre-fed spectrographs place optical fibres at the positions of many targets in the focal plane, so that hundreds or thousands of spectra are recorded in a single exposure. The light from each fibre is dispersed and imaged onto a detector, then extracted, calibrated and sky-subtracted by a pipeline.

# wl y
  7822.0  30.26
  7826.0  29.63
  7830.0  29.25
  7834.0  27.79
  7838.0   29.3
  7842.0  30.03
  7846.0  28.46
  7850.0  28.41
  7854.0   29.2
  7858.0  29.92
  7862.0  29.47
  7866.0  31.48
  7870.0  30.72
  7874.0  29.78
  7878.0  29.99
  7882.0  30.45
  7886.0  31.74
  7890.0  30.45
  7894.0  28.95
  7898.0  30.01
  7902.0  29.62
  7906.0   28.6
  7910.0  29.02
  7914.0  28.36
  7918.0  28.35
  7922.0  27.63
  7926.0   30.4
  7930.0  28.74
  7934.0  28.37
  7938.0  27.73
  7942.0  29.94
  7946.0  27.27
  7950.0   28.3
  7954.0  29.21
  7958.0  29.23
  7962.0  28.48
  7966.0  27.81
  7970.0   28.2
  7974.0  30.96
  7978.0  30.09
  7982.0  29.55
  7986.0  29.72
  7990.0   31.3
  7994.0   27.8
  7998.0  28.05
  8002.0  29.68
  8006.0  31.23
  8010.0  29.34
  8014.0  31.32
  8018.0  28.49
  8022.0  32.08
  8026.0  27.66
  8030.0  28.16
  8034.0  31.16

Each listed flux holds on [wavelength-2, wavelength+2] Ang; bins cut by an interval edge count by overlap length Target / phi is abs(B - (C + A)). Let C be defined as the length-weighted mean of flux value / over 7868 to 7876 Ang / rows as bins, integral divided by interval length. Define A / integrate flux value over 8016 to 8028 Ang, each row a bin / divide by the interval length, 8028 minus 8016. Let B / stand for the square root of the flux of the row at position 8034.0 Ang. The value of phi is 54.1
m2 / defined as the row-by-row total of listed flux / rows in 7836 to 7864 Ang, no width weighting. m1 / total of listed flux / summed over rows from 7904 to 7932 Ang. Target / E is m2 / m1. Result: 1.0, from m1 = 201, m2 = 205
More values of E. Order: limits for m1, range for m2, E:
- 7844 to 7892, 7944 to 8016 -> 1.5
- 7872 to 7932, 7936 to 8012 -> 1.3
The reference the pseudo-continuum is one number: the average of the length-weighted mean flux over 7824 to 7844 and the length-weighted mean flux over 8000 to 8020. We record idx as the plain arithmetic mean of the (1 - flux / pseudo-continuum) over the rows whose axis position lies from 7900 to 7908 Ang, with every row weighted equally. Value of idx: 0.017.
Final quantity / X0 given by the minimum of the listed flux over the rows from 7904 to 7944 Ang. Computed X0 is 27.63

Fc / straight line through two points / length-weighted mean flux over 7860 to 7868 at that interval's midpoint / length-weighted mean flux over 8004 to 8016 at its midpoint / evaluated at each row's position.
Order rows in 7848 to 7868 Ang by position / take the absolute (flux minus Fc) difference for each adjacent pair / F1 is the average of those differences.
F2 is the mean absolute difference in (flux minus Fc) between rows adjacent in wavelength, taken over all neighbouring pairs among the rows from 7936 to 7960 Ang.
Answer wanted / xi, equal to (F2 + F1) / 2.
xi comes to 1.2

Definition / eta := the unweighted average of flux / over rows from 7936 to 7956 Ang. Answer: 28.5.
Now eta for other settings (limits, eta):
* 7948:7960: 28.9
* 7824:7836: 28.9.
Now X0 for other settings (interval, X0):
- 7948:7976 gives 27.81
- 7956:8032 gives 27.66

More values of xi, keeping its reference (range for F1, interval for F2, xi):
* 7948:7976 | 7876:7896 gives 1.0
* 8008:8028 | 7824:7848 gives 2.2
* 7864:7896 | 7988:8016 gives 1.4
